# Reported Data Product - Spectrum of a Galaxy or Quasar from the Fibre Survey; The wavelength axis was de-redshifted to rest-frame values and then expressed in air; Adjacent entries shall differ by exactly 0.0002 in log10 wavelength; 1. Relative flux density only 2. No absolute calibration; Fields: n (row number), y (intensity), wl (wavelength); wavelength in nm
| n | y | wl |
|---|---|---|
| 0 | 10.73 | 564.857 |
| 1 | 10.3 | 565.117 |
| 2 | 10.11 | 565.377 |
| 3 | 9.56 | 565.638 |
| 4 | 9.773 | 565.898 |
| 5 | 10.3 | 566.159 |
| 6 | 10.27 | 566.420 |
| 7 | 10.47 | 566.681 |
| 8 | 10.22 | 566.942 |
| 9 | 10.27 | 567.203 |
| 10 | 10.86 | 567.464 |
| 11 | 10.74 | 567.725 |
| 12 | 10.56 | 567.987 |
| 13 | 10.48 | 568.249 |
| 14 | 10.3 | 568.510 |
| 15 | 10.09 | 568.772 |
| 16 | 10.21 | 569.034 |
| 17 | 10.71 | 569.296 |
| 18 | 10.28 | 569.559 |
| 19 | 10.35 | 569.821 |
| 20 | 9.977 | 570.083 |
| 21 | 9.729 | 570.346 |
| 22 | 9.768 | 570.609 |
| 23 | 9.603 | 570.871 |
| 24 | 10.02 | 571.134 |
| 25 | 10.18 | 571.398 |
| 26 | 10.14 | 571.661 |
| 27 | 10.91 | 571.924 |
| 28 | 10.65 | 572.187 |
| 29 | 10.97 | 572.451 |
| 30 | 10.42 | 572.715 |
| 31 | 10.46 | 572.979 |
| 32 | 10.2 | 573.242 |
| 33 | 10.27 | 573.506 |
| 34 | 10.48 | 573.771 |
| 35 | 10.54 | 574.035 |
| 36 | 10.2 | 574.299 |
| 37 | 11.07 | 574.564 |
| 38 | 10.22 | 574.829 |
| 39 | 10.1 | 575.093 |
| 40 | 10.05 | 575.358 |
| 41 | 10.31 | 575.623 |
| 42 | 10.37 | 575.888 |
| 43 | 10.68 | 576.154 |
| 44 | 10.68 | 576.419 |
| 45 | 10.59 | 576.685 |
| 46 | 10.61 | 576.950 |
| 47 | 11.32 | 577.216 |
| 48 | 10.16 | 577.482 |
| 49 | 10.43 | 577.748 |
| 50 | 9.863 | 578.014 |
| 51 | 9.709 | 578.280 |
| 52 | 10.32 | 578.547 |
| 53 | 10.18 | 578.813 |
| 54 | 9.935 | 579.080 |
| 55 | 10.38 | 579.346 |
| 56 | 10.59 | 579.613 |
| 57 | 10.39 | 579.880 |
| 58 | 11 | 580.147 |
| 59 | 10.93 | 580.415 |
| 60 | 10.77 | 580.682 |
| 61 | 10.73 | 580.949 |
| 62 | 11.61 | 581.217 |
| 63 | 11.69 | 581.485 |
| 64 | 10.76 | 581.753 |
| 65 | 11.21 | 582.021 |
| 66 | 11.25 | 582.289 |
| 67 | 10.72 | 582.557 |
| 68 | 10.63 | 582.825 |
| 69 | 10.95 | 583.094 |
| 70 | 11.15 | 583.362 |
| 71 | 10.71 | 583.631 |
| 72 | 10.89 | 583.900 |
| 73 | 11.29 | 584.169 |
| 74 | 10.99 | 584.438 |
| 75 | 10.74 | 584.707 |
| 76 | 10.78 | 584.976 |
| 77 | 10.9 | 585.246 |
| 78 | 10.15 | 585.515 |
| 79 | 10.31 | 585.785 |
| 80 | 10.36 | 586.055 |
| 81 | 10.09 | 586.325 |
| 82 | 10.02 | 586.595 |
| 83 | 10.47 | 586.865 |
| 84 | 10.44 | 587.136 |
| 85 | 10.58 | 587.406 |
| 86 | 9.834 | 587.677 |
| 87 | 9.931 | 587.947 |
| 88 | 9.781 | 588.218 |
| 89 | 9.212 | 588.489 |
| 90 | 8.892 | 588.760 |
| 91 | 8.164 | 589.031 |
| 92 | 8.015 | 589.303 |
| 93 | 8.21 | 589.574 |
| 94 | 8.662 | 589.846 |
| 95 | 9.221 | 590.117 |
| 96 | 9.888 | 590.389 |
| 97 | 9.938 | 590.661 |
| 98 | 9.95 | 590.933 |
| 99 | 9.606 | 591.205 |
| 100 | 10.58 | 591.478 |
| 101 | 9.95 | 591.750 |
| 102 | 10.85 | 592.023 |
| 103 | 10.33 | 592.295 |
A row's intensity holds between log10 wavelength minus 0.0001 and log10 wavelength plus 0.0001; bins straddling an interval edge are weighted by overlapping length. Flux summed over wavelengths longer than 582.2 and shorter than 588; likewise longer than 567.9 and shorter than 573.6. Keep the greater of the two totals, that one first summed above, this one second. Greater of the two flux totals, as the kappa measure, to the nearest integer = 233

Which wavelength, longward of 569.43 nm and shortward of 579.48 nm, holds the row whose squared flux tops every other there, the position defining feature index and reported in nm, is 577.216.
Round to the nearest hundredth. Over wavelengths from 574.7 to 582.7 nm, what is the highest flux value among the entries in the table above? 11.69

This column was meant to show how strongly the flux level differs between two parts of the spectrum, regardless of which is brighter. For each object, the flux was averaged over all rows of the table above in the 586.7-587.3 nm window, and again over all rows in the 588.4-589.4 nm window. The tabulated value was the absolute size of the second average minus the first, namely 1.9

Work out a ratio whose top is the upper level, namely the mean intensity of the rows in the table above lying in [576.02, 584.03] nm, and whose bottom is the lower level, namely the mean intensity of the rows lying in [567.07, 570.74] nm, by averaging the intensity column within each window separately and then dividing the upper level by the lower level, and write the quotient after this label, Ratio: 1.04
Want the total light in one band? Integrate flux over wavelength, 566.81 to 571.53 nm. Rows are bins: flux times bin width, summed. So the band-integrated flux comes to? 48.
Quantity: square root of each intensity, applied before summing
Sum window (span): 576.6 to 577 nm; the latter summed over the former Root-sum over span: 6.51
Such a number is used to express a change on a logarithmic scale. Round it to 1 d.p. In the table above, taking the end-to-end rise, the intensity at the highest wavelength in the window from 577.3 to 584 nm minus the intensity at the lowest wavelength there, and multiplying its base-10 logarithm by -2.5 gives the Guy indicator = 0.3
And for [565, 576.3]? 1.1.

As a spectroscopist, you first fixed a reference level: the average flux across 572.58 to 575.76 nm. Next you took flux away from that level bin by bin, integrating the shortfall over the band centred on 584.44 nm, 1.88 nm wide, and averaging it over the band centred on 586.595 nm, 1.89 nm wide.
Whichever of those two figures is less -1.0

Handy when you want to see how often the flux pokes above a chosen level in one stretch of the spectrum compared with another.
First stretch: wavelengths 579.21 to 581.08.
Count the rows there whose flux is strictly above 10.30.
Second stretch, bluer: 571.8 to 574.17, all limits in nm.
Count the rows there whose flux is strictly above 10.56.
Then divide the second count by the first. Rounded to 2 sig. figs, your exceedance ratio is 0.43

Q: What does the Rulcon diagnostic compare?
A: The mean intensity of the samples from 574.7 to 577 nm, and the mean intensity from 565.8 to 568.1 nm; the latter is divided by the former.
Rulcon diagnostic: 1.00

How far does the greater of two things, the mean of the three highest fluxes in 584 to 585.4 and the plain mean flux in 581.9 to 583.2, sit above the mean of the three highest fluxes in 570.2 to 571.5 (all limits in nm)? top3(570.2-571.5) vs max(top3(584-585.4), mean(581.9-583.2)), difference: 1.1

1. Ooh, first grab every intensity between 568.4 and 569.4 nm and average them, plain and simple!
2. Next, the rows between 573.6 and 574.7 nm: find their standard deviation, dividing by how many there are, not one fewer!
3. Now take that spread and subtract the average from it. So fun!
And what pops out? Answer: -10.0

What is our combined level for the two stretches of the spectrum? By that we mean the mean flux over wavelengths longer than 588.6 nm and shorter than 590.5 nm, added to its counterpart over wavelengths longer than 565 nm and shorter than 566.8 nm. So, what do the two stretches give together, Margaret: 18.8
